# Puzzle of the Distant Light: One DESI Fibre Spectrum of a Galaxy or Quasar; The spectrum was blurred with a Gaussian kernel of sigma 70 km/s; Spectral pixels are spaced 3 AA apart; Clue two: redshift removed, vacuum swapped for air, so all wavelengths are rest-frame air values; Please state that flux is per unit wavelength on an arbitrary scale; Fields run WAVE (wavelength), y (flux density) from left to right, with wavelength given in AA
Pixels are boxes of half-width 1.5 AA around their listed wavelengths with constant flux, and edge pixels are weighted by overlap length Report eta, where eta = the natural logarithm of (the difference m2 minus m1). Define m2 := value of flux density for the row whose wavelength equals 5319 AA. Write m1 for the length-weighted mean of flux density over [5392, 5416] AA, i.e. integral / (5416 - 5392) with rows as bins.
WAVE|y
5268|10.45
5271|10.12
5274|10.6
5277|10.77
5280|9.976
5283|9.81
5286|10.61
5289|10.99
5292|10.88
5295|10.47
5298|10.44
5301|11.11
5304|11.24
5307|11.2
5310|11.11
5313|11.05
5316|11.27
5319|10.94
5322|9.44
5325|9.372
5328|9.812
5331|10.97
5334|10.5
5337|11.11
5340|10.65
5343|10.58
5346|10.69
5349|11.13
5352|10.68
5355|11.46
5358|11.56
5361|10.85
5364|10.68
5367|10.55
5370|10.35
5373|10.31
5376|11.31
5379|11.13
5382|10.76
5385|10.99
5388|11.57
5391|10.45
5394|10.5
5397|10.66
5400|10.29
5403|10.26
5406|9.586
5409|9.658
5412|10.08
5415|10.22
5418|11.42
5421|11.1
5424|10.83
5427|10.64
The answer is -0.3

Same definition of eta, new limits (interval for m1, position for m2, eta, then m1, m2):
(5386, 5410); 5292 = -0.7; 10.4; 10.88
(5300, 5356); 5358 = -0.2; 10.7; 11.56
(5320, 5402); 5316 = -0.5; 10.7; 11.27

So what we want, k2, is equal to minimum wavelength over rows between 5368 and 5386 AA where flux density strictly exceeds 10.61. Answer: 5376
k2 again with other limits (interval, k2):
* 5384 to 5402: 5385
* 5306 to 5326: 5307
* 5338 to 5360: 5340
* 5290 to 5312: 5292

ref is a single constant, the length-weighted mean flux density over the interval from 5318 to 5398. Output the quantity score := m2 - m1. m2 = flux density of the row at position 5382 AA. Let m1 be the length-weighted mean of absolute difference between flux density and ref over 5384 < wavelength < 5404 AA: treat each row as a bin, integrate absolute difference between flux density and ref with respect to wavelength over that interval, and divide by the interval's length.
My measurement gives 10.40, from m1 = 0.36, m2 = 10.76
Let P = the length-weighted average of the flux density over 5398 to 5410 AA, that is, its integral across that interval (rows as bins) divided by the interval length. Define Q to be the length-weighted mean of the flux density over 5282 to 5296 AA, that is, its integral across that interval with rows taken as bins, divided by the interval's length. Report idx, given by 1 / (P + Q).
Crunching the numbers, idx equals 0.0486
